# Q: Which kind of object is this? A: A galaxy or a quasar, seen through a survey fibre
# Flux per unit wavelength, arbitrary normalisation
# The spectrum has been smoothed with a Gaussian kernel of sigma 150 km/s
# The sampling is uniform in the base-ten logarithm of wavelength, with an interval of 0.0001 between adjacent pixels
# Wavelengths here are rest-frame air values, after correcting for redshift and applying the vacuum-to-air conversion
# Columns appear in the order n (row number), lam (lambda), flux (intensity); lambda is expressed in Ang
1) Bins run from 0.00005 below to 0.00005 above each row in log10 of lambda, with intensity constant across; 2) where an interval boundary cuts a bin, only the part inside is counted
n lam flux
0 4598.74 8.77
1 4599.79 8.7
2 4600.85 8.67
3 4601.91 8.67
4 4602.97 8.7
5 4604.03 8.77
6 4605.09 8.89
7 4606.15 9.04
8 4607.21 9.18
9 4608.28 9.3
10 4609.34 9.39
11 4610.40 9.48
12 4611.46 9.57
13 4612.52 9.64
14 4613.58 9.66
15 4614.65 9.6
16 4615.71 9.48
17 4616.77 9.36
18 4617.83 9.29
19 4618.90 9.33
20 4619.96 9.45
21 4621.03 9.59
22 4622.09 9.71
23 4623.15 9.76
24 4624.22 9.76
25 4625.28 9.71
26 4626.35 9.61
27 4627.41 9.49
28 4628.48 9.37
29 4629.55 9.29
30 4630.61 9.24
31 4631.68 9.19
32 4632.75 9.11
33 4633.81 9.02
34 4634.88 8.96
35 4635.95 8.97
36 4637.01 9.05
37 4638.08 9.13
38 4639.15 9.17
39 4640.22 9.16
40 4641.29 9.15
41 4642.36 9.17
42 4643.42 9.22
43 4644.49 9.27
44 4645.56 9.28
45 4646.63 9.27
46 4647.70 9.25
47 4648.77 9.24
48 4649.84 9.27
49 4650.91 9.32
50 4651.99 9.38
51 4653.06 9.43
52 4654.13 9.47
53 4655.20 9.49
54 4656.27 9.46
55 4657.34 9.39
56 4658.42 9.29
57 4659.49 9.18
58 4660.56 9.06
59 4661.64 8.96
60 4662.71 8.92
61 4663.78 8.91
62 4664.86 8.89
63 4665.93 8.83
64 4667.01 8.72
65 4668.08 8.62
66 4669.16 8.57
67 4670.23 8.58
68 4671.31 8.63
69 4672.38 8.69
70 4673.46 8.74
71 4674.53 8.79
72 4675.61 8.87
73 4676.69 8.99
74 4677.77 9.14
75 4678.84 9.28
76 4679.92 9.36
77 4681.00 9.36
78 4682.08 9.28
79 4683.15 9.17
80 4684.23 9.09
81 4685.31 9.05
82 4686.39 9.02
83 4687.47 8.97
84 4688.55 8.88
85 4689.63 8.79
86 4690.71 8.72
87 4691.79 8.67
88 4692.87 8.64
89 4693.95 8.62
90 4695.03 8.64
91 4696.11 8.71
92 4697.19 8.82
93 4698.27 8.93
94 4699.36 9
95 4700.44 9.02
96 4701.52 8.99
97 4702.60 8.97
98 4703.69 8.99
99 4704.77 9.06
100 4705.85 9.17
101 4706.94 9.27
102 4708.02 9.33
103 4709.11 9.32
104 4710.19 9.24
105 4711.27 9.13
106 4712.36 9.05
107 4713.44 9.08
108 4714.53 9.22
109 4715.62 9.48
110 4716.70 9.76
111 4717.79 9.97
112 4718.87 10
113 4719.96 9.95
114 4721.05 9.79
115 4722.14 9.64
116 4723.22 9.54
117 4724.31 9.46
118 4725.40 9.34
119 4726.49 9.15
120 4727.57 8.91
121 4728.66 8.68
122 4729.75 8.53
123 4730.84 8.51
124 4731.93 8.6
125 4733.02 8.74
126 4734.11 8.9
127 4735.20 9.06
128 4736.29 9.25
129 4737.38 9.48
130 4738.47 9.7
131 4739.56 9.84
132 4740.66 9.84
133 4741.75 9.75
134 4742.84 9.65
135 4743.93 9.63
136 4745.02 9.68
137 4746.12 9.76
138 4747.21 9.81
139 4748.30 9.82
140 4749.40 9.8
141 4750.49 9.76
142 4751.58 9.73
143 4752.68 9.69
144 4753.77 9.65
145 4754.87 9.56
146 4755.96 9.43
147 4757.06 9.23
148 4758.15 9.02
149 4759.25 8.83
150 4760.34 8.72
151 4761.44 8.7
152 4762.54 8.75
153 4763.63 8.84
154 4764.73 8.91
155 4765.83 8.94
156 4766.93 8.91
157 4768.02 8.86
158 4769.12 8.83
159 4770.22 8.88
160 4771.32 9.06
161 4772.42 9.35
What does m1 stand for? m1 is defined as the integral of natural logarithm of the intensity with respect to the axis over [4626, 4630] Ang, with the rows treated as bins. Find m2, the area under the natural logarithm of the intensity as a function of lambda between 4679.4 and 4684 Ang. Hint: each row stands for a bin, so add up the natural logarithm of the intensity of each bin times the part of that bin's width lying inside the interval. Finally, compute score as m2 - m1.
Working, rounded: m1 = 9.0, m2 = 10.3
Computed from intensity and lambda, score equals 1.3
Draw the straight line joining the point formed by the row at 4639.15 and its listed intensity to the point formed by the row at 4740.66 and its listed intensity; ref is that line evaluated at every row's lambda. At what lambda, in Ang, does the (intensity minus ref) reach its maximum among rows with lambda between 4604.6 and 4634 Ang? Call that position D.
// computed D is 4623.15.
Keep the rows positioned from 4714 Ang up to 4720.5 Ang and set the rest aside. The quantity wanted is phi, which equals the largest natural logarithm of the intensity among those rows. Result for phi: 2.30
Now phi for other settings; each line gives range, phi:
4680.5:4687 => 2.24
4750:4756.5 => 2.28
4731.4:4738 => 2.25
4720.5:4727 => 2.28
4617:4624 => 2.28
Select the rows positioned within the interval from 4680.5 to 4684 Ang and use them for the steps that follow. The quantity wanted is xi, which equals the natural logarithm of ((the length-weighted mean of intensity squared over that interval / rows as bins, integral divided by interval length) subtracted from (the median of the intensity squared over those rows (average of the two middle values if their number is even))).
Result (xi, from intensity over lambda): -1.0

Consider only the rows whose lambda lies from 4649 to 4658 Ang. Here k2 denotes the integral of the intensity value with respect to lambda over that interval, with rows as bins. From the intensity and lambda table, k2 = 84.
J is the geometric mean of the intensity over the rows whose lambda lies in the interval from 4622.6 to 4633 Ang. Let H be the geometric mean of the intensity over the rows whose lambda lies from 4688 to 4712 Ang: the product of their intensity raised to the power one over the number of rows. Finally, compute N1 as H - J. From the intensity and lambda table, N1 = -0.5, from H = 8.9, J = 9.45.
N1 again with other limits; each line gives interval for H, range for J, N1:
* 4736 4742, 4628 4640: 0.5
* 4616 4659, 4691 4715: 0.3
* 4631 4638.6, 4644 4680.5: 0.0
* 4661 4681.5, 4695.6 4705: -0.1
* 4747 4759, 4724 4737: 0.7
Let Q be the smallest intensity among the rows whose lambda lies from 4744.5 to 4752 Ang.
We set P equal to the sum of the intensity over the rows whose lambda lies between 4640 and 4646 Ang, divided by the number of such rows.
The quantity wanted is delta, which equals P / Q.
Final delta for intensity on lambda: 0.951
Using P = 9.2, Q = 9.68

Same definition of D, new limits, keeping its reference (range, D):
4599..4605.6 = 4605.09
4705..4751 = 4718.87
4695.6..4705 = 4704.77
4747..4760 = 4748.30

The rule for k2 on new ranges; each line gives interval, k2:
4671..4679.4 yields 75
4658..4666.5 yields 76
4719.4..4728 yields 82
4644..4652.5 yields 79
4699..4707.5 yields 77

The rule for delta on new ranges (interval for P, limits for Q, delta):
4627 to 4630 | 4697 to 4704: 1.064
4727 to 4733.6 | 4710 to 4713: 0.957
